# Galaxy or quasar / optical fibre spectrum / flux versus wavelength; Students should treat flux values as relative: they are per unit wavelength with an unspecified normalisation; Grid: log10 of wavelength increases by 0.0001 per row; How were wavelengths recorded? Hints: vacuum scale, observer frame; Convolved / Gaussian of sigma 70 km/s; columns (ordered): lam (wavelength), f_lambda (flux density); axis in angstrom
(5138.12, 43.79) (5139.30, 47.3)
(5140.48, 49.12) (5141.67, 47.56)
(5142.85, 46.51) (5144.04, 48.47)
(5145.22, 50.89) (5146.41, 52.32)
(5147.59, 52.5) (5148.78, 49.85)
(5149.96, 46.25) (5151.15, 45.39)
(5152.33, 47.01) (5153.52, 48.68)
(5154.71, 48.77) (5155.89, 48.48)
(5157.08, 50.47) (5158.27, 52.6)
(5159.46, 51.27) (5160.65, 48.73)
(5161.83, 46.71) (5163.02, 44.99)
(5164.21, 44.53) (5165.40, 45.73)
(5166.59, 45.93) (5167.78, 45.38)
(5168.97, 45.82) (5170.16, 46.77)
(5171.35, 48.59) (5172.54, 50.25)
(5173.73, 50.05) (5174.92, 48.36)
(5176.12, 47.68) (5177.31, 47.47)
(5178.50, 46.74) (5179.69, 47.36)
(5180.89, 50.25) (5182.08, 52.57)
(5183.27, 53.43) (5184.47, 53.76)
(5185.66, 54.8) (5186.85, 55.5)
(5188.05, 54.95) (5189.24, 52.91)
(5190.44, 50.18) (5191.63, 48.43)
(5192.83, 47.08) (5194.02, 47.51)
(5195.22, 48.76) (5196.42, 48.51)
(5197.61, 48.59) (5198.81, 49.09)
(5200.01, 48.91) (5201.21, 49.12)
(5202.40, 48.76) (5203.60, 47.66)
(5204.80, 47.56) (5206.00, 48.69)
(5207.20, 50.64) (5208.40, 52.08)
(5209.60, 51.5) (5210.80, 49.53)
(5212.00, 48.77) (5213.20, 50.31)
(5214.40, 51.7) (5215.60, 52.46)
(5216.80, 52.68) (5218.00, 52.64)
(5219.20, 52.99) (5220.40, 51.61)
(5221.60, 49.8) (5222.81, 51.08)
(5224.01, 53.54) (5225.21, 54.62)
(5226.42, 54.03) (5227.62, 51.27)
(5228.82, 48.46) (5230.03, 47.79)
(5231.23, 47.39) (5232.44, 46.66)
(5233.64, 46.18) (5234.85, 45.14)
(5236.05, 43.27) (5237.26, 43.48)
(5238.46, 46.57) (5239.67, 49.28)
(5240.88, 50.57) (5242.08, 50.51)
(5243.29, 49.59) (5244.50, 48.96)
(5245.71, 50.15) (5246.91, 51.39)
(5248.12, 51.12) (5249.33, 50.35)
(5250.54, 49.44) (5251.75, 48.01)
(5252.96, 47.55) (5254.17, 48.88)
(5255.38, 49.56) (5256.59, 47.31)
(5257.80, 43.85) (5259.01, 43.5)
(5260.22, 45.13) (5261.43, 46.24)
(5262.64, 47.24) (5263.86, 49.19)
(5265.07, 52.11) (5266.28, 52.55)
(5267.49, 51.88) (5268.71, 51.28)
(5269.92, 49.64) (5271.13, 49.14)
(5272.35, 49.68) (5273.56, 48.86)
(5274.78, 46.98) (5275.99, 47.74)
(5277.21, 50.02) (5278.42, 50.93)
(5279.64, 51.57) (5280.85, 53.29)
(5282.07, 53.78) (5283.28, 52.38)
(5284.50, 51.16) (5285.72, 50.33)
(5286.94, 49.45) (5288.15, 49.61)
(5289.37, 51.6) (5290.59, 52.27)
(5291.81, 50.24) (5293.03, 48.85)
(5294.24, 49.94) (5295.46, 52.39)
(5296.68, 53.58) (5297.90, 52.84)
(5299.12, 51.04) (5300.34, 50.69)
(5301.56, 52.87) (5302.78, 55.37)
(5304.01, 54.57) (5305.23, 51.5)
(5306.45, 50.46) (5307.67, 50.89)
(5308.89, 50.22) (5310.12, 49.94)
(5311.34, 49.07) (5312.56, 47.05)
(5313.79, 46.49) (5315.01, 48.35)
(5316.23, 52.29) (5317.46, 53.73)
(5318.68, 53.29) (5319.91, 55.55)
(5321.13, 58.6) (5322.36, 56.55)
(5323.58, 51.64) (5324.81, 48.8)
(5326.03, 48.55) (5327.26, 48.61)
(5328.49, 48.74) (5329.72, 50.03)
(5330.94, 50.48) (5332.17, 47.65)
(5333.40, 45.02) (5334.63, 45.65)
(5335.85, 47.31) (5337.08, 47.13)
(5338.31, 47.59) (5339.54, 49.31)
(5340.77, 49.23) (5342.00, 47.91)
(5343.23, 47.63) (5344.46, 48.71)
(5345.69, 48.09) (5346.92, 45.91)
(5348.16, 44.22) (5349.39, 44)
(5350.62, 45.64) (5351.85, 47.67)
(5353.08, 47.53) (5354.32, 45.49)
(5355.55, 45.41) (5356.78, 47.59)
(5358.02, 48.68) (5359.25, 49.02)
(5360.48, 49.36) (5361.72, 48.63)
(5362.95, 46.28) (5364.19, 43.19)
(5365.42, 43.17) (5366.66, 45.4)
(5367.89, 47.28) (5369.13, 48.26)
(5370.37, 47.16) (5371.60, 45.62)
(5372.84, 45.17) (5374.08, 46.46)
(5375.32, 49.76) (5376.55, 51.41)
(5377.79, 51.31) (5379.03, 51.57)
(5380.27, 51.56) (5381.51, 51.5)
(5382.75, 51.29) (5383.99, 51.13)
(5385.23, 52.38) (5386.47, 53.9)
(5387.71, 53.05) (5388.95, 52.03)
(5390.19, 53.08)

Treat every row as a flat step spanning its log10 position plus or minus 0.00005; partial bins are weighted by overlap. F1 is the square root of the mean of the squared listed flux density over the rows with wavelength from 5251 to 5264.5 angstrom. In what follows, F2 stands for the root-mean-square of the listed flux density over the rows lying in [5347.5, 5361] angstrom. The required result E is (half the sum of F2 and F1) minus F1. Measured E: -0.1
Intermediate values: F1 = 47.0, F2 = 46.8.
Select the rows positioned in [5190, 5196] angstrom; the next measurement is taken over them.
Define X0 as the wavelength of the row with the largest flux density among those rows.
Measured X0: 5190.44 angstrom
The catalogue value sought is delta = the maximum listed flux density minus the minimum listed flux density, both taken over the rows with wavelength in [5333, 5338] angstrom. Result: 2.3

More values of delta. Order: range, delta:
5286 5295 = 3.4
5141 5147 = 5.8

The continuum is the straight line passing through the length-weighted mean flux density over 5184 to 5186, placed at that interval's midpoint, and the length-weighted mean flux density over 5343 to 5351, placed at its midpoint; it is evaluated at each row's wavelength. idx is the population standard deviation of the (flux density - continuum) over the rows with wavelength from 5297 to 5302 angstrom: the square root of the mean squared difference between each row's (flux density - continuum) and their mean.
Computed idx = 1.0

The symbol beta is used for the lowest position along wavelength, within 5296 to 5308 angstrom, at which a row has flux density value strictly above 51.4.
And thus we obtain 5296.68 angstrom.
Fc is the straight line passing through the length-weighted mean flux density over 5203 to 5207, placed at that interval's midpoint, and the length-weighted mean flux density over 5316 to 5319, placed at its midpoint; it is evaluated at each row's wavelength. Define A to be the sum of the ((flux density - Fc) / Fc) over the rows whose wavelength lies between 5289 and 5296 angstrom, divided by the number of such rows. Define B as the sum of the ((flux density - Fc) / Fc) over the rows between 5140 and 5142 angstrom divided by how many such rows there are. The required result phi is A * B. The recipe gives -0.001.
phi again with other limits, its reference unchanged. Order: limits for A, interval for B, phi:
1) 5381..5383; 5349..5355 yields 0.013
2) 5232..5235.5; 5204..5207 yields 0.000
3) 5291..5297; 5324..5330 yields 0.002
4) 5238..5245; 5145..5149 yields -0.001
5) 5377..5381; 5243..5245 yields 0.001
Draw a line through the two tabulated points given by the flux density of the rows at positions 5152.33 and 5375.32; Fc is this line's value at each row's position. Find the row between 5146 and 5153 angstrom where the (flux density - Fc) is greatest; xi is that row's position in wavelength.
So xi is 5147.59 angstrom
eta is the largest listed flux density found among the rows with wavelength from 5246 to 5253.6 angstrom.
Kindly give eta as 51.39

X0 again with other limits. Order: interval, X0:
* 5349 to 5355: 5351.85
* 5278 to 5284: 5282.07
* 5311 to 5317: 5316.23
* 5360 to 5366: 5360.48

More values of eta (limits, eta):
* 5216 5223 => 52.99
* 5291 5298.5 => 53.58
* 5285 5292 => 52.27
